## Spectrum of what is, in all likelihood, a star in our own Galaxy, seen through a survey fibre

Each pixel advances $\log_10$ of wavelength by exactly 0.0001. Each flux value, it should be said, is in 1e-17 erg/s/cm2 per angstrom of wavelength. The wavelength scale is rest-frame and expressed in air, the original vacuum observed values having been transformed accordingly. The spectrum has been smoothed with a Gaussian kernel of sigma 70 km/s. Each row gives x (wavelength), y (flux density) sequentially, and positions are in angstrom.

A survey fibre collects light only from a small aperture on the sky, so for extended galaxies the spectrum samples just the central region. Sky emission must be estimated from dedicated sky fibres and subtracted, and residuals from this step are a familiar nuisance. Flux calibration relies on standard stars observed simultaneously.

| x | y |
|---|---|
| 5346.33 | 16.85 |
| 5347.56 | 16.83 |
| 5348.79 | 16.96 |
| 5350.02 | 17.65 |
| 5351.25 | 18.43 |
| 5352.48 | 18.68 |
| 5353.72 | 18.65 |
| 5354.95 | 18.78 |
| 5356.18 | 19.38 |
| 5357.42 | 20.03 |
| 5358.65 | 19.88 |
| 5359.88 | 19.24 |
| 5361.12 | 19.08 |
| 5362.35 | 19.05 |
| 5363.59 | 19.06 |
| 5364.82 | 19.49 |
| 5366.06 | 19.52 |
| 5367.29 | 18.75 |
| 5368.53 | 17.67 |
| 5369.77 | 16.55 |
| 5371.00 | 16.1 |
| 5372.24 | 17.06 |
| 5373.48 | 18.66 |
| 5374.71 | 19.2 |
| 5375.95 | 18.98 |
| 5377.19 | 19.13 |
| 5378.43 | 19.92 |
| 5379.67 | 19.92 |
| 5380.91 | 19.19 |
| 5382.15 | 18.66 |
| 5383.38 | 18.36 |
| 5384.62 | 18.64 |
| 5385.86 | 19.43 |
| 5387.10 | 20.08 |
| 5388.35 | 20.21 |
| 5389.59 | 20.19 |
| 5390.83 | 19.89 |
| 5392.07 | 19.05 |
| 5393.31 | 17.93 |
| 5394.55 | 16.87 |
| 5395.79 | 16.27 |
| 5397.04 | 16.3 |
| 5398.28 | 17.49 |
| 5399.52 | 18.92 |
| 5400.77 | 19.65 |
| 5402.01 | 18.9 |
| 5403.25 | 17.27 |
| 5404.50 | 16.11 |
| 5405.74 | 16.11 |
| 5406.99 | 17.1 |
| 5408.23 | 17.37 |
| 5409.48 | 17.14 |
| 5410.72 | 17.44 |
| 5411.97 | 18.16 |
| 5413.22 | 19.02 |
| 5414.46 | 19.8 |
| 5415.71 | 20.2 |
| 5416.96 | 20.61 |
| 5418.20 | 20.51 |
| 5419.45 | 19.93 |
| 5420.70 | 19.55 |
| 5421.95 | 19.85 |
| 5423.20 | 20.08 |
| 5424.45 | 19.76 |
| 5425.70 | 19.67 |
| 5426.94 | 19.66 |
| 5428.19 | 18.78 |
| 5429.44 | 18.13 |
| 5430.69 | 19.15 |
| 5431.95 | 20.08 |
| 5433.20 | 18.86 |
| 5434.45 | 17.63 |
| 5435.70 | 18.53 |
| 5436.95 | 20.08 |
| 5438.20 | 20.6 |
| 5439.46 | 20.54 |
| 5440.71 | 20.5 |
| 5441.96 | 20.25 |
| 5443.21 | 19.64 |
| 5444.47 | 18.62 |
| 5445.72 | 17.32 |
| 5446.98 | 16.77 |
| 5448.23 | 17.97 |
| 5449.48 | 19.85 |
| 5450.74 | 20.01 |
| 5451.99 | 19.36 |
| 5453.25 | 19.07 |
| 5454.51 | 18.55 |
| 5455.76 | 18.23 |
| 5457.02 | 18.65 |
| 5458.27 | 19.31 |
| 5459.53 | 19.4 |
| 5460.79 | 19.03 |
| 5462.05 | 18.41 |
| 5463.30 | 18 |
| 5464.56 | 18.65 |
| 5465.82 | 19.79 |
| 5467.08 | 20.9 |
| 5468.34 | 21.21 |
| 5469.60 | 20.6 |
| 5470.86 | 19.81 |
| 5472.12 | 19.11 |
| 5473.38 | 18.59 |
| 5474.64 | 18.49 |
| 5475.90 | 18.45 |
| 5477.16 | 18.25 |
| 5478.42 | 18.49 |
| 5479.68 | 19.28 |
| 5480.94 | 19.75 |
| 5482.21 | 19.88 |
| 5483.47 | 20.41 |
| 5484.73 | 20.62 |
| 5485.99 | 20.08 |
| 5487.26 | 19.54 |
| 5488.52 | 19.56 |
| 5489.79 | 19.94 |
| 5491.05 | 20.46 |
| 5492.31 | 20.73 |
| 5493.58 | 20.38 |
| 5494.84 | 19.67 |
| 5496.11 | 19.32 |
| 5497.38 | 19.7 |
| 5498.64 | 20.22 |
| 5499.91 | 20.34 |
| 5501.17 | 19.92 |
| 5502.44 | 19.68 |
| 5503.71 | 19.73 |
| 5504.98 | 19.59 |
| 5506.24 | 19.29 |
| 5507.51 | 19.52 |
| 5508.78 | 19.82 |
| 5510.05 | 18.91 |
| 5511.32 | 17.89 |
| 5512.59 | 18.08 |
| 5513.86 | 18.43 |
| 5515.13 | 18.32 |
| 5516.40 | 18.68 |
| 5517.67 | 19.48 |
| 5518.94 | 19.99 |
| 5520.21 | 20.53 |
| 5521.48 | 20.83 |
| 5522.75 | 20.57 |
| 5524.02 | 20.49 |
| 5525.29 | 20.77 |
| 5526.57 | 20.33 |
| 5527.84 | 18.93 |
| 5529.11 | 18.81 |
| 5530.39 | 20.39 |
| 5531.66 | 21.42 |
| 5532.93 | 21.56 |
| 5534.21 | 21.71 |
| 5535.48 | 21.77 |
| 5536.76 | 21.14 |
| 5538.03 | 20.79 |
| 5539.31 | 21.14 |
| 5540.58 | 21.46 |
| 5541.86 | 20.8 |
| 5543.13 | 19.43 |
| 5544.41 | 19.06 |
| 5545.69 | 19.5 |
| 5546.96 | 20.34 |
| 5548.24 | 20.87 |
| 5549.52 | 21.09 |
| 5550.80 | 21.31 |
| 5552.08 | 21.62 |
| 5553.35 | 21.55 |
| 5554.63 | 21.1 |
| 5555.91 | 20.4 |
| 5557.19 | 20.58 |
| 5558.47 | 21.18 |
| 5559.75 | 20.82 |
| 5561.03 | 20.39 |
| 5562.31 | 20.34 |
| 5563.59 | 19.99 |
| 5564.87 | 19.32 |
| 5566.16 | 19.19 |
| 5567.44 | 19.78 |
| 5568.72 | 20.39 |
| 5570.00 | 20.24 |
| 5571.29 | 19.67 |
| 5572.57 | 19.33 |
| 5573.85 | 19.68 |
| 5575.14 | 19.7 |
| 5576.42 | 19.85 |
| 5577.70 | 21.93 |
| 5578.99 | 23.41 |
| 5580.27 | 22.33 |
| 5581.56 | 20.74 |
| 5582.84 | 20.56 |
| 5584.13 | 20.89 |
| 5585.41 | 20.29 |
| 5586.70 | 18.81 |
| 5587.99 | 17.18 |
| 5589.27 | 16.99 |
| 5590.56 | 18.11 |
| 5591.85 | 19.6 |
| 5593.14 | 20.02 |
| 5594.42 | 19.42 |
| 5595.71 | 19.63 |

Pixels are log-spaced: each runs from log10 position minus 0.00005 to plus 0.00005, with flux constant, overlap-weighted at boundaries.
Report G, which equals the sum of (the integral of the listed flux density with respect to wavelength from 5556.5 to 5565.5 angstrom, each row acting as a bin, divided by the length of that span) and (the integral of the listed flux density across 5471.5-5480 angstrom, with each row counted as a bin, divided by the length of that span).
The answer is 39.0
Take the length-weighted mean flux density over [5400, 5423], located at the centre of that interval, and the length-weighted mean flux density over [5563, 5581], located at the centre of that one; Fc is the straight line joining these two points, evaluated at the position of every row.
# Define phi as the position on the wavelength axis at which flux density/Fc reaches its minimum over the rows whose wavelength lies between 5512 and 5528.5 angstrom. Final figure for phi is 5512.59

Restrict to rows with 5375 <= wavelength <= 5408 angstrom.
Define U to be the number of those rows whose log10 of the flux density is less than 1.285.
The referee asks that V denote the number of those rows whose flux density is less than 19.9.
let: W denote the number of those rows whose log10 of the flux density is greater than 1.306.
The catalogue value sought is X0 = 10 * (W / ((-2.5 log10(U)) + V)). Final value 0.0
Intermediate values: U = 18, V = 21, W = 0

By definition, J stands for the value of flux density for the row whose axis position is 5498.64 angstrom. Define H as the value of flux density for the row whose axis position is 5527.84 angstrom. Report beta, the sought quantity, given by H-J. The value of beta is -1.3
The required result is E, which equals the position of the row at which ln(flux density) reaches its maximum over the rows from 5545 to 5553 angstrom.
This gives 5552.08 angstrom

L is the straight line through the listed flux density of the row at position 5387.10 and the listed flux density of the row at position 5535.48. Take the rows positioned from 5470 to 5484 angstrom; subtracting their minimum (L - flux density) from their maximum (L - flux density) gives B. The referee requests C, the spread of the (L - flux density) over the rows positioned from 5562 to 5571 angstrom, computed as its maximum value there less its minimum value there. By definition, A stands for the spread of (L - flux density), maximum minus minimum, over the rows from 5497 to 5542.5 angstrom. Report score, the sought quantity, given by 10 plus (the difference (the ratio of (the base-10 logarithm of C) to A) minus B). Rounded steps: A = 3.6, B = 2.1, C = 1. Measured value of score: 7.9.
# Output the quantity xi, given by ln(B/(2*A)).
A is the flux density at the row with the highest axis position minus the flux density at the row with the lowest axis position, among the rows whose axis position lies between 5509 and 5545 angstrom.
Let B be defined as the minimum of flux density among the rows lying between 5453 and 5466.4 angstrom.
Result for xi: 4.1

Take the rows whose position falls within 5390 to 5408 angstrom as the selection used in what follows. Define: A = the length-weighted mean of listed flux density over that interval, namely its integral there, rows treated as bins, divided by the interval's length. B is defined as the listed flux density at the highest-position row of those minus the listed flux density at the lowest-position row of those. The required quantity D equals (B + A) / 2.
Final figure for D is 7.5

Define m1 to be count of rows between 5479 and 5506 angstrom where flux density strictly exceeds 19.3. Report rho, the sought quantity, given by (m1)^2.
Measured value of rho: 400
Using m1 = 20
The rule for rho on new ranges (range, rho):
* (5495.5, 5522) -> 196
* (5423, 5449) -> 121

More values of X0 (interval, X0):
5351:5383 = 0.0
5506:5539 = 13.3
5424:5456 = 2.5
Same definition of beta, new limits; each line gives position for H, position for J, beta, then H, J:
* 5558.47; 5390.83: 1.3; 21.18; 19.89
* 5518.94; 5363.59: 0.9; 19.99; 19.06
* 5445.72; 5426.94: -2.3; 17.32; 19.66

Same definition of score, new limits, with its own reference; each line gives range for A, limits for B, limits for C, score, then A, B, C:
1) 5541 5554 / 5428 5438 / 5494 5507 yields 7.5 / 2.5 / 2.5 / 1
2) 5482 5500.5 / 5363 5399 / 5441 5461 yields 6.4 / 1.5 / 4.0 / 4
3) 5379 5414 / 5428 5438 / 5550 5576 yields 7.6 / 4.3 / 2.5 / 3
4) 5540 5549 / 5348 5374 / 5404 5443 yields 6.2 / 2.4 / 4.1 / 4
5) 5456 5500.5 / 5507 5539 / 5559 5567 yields 6.5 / 3.2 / 3.6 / 2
